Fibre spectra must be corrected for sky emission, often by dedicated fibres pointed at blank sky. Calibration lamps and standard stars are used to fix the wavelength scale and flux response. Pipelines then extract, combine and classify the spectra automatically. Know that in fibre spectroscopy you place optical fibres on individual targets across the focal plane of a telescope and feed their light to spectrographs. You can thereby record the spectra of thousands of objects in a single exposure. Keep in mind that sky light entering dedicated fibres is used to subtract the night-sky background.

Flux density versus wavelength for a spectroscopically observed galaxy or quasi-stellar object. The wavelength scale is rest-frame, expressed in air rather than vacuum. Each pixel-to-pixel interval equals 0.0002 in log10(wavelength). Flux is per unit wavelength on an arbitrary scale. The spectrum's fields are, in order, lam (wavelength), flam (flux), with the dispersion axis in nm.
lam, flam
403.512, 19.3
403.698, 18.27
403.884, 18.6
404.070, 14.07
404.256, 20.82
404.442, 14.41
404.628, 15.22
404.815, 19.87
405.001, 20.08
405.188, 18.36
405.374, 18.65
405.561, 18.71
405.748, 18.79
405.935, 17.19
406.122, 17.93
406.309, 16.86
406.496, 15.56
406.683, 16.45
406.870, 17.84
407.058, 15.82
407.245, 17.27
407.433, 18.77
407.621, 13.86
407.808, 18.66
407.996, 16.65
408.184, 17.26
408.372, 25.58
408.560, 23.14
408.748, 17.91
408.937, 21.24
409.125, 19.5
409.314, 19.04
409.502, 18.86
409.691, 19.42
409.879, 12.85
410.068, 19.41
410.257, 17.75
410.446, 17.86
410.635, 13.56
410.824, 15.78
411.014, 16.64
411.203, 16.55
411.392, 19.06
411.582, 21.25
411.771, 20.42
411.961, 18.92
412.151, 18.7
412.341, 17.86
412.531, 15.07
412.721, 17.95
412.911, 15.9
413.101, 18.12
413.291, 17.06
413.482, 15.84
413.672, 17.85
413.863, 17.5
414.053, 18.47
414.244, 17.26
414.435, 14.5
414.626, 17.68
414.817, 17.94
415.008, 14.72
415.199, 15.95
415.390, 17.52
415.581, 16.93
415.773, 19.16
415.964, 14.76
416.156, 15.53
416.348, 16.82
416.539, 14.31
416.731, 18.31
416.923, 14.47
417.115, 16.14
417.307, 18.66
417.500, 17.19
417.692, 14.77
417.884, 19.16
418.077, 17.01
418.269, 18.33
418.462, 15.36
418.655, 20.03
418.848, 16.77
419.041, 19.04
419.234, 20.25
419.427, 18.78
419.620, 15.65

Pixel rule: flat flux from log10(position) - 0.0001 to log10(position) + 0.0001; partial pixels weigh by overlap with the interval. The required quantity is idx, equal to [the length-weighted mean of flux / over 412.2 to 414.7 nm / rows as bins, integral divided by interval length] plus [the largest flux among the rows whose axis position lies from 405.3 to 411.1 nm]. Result 43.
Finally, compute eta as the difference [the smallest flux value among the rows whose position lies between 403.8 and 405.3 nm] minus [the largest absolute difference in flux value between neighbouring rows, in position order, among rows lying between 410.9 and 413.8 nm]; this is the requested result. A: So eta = 11.2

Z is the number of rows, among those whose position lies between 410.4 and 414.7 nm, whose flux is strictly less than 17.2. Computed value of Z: 9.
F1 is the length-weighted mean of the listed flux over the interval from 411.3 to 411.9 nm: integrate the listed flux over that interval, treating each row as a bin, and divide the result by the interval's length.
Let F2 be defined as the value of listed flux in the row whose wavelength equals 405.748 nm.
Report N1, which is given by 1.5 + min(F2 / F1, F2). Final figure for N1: 2.43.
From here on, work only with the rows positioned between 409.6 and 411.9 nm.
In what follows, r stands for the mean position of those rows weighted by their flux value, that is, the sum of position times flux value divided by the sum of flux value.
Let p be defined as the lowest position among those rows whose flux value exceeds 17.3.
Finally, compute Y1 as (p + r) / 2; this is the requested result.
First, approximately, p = 409.691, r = 410.76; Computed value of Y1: 410.23 nm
